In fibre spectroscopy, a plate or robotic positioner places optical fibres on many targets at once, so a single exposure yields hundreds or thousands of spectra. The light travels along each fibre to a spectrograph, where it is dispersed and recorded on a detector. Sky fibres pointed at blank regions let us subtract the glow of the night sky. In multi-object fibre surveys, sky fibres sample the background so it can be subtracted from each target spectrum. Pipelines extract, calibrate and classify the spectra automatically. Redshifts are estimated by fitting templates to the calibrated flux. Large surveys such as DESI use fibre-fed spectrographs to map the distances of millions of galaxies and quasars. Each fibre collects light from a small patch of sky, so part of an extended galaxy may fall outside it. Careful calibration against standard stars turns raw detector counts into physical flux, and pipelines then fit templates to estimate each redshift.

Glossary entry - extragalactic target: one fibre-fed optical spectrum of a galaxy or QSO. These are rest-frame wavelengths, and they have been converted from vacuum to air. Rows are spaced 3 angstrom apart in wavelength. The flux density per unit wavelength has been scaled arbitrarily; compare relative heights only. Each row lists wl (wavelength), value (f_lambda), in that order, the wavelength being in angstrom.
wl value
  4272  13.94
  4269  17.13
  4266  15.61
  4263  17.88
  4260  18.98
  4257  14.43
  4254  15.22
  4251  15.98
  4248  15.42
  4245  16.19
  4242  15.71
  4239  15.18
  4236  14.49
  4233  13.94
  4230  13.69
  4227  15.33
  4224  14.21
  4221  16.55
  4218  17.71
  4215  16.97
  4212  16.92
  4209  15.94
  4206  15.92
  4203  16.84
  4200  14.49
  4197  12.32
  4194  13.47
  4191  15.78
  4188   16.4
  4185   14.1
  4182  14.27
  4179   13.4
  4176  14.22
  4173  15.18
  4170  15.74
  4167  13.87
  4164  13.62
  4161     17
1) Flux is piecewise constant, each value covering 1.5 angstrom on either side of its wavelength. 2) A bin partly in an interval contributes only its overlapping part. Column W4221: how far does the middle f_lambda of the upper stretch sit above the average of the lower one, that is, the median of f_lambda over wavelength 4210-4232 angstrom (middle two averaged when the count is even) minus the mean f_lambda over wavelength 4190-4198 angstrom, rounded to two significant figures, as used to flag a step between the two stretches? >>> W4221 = 2.7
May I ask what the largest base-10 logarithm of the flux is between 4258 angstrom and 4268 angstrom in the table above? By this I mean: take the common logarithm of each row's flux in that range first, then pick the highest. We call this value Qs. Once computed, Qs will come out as 1.28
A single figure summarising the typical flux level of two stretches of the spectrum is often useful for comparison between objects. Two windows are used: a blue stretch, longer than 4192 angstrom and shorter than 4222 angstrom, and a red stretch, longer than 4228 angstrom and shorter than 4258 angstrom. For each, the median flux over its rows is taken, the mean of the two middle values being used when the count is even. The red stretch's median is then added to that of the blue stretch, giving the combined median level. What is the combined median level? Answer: 31.4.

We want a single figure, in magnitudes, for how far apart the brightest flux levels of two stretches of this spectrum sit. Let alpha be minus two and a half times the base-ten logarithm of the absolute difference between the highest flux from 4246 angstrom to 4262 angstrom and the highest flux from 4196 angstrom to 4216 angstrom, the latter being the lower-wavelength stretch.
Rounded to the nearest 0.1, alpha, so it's -0.8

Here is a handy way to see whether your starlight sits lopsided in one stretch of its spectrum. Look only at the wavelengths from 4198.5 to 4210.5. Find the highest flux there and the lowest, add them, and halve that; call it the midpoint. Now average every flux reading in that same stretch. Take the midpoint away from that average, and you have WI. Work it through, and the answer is 0.13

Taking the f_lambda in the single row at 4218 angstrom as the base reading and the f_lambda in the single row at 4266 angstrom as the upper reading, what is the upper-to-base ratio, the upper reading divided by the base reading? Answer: 0.88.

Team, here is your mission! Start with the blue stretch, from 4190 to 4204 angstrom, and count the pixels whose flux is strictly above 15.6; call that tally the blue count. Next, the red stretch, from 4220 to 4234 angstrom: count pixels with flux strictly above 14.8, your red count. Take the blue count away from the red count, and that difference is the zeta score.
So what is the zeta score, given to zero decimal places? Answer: 0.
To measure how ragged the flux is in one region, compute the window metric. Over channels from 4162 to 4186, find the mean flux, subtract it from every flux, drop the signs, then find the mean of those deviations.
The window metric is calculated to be 0.58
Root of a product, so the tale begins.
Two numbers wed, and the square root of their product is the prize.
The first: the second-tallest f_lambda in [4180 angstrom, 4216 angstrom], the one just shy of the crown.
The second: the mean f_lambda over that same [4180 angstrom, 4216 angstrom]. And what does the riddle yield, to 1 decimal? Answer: 16.1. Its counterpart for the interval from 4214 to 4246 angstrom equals 16.2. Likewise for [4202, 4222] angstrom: 16.8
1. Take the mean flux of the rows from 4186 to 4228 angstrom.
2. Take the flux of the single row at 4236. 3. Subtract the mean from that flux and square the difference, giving 1.3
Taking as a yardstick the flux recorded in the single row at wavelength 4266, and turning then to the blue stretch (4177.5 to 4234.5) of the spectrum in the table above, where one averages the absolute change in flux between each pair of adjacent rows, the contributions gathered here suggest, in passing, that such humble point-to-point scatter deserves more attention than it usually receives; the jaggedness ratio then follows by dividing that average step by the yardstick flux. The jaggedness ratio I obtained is 0.075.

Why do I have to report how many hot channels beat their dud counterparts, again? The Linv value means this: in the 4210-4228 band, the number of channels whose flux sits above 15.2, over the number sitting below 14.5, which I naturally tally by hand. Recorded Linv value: 5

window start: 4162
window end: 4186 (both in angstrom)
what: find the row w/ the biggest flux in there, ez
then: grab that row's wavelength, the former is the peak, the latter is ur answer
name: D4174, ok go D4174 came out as 4170 angstrom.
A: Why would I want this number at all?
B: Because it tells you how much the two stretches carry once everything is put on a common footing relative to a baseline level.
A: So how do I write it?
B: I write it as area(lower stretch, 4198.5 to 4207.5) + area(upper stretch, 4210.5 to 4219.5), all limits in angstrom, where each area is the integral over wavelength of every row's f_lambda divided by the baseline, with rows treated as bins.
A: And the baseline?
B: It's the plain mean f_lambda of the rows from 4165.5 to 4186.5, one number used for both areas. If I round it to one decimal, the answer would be 20.6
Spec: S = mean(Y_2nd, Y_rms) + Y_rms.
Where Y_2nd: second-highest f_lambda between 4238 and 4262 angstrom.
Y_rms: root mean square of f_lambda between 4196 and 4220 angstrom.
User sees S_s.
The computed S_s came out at 32.1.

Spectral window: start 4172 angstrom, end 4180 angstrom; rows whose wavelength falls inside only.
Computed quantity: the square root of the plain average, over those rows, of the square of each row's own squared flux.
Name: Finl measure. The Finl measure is 205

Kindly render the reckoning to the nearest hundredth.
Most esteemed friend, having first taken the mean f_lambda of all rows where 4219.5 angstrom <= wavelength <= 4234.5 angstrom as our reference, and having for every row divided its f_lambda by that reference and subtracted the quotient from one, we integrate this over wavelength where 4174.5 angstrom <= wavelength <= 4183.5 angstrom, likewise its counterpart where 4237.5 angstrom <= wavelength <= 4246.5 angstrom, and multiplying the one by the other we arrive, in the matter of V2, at -0.28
